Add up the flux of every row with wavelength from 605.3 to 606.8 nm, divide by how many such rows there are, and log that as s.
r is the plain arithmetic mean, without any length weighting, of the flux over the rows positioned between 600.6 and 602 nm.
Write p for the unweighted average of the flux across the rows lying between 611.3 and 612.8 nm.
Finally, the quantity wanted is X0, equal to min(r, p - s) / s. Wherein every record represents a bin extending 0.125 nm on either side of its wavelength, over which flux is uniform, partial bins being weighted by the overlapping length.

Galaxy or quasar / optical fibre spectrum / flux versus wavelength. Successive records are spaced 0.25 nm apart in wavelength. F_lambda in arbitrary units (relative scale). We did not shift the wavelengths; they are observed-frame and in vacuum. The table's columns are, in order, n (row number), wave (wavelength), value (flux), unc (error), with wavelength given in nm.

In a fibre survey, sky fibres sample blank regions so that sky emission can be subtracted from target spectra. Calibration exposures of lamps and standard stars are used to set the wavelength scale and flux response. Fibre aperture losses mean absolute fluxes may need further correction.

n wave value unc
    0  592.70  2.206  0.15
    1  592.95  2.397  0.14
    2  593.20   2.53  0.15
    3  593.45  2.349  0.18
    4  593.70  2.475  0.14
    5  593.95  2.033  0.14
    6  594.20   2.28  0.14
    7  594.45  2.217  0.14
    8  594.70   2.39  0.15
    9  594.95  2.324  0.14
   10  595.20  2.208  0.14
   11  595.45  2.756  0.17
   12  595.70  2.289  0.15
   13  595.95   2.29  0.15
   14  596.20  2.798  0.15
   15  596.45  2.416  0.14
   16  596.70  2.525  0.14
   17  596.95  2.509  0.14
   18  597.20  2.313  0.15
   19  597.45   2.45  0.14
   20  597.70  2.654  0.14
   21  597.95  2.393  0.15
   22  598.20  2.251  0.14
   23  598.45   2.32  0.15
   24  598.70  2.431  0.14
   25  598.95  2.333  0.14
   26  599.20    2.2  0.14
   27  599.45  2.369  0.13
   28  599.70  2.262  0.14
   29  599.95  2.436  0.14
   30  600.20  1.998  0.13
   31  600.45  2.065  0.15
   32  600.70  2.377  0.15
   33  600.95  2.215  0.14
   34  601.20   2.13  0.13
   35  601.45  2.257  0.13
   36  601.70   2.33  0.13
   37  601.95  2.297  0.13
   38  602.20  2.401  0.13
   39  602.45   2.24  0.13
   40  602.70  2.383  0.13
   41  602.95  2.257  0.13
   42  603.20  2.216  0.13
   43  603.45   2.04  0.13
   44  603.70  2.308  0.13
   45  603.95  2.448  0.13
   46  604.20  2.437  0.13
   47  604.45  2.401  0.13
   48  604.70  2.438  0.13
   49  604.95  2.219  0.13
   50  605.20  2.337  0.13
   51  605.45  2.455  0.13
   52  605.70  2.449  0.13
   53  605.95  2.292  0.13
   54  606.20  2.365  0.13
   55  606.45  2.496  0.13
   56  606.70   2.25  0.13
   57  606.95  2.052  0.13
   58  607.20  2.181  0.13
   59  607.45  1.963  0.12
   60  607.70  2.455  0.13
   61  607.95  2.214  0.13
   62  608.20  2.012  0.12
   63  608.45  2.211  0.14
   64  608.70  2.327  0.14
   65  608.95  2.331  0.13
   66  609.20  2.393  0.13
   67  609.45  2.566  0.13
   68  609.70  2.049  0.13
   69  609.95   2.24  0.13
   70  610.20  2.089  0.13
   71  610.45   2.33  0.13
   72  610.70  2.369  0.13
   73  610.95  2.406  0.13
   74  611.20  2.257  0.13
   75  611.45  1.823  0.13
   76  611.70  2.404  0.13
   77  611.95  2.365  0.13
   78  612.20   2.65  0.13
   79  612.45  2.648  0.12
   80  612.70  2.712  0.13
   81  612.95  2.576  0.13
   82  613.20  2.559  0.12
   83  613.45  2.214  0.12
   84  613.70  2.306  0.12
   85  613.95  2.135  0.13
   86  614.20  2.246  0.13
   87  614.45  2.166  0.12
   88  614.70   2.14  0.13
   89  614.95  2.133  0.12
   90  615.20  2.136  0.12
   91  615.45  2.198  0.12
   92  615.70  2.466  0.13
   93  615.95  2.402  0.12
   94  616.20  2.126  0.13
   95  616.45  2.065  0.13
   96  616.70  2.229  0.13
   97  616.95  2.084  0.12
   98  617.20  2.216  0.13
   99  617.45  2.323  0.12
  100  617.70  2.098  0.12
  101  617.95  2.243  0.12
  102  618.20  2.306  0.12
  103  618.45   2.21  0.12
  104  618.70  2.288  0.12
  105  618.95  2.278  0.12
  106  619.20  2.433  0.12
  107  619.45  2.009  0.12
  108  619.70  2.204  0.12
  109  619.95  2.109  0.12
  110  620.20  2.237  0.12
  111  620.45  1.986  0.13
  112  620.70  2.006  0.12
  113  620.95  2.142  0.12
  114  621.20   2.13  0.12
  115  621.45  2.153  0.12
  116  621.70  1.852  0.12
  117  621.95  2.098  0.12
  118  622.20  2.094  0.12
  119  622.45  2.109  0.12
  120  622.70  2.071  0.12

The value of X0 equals 0.021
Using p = 2.43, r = 2.27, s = 2.38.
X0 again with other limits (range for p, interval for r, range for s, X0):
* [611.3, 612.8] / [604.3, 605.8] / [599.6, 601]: 0.094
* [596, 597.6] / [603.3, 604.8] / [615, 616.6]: 0.121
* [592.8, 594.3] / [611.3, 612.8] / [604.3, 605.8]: -0.016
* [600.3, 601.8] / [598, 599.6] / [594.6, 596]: -0.062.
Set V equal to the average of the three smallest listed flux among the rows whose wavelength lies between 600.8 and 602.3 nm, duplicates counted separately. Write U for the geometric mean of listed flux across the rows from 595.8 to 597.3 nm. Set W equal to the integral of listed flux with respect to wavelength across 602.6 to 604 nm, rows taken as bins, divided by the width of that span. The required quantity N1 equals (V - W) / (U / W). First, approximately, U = 2.47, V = 2.20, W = 2.26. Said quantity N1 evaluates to -0.06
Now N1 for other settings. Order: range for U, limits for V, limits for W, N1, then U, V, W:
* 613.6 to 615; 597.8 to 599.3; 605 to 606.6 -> -0.14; 2.19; 2.26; 2.39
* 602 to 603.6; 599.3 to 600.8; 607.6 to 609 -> -0.14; 2.25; 2.11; 2.25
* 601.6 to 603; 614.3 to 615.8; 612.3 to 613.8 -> -0.40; 2.32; 2.14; 2.51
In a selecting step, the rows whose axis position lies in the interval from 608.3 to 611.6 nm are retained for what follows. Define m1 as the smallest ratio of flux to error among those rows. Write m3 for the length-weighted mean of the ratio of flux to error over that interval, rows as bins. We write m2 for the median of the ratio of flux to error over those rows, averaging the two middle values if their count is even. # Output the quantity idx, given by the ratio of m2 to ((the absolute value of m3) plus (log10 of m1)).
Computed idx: 0.946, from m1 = 14.0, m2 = 17.4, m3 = 17.21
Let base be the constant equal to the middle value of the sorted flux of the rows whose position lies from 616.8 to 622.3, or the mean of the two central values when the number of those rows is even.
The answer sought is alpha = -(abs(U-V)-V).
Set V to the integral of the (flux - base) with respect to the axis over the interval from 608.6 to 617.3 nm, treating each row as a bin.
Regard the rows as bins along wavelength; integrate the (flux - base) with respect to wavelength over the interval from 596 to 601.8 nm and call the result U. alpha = 1.2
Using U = 1.2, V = 1.29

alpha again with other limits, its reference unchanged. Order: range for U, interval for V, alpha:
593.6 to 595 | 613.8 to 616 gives 0.1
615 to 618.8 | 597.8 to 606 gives 0.3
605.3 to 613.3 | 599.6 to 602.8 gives -0.7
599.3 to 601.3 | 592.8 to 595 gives 0.2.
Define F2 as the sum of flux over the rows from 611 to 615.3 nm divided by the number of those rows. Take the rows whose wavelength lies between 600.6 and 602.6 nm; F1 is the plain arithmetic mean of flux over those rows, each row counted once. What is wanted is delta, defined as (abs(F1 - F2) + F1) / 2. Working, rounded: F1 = 2.28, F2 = 2.32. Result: 1.16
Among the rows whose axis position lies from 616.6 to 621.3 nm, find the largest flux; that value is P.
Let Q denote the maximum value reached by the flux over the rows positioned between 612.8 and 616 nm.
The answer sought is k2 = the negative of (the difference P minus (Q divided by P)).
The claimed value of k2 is -1.37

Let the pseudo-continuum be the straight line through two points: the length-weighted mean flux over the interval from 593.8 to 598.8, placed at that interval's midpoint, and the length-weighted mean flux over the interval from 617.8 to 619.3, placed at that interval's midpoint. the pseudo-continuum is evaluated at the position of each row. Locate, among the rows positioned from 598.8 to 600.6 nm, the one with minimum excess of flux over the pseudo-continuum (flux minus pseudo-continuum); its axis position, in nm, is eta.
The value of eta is 600.20 nm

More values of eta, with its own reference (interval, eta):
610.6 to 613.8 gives 611.45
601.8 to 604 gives 603.45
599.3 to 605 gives 600.20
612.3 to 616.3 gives 613.95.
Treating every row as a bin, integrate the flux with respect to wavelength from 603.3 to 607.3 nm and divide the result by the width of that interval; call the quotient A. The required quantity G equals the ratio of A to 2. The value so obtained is 1.162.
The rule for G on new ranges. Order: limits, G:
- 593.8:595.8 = 1.157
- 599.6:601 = 1.113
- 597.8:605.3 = 1.147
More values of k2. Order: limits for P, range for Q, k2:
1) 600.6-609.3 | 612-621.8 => -1.41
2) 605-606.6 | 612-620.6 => -1.41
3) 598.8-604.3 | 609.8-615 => -1.34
